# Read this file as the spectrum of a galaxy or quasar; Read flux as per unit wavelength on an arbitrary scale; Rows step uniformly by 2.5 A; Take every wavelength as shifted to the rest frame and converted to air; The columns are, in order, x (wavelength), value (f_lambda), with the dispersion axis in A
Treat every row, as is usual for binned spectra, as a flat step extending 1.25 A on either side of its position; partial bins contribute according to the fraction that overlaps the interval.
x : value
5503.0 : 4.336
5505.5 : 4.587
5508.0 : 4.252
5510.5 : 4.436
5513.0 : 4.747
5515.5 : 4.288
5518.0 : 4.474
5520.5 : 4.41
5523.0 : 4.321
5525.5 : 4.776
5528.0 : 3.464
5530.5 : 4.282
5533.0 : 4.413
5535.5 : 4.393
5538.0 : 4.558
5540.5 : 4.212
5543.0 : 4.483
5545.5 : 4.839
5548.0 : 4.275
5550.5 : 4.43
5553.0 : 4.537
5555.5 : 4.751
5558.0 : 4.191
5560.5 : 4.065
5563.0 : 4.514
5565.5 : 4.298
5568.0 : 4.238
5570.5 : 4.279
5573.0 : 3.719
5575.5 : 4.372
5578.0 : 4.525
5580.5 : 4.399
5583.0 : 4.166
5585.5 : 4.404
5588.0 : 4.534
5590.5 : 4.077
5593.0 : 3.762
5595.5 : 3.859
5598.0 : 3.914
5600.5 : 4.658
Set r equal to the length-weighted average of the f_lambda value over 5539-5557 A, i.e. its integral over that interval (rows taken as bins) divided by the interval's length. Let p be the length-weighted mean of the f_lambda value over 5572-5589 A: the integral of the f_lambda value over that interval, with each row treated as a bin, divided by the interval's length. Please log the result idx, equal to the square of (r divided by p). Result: 1.09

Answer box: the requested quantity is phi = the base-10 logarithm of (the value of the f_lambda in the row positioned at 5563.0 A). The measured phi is 0.655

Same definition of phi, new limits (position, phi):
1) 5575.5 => 0.641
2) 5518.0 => 0.651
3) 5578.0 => 0.656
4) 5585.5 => 0.644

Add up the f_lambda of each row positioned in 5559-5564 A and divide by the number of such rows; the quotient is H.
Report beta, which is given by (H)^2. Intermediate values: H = 4.29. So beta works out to 18.4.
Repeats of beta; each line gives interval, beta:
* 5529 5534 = 18.9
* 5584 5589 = 20.0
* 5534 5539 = 20.0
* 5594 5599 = 15.1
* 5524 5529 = 17.0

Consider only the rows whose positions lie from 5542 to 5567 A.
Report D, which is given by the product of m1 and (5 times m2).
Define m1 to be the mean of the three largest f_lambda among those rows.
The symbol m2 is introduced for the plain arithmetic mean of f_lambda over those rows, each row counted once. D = 104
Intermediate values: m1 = 4.71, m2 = 4.44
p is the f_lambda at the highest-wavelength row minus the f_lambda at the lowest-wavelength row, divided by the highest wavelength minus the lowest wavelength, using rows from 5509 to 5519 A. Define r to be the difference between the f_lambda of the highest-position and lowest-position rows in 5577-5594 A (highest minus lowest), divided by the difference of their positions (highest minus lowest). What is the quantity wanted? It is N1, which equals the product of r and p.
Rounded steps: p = 0.01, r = -0.05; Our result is -0.0003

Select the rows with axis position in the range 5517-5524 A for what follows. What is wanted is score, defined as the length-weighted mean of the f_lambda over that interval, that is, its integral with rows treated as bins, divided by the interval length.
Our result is 4.40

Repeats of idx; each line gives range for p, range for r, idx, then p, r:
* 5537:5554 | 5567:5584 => 0.90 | 4.47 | 4.24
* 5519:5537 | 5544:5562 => 1.07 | 4.30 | 4.44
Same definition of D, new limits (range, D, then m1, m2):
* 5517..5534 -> 98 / 4.55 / 4.31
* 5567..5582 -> 94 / 4.43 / 4.26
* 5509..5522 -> 102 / 4.55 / 4.47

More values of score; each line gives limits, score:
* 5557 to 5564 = 4.25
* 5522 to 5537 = 4.28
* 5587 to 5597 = 4.04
